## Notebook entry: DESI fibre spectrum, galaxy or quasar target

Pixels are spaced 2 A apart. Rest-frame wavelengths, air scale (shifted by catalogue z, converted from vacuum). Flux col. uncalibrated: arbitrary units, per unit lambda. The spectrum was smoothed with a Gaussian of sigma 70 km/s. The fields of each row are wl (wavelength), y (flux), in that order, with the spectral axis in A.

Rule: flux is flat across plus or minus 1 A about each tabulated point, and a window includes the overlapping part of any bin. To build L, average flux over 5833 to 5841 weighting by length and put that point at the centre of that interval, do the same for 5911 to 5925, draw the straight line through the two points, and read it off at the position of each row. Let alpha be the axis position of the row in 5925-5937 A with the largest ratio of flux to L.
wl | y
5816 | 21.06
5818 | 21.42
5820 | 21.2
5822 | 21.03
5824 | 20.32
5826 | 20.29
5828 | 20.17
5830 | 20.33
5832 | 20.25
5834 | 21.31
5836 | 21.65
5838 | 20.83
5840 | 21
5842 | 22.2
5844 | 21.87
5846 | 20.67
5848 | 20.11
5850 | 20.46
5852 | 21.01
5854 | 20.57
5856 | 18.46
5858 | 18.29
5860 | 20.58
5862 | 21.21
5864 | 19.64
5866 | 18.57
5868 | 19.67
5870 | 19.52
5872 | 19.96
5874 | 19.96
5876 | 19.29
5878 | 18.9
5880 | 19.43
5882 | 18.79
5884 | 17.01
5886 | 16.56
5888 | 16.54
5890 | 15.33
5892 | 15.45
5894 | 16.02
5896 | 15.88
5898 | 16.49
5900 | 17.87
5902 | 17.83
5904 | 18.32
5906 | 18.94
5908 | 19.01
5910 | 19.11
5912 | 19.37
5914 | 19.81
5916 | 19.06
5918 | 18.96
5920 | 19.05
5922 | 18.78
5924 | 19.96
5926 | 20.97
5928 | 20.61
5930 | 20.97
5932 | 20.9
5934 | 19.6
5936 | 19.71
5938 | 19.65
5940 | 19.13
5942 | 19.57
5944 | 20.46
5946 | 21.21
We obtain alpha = 5930 A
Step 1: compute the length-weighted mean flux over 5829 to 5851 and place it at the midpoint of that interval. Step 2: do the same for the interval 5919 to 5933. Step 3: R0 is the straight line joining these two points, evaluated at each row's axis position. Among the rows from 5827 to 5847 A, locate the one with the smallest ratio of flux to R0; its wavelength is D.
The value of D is 5828 A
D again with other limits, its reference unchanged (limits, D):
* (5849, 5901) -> 5890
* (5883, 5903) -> 5890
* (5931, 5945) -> 5940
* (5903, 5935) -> 5904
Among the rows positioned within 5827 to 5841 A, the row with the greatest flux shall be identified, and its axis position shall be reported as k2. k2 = 5836 A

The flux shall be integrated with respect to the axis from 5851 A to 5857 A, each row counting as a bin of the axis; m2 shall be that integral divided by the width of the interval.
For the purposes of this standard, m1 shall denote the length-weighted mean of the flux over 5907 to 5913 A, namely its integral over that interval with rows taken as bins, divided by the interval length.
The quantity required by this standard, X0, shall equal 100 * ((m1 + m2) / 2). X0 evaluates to 1959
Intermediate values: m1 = 19.2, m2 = 20.0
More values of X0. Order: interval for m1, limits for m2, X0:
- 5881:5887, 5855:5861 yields 1828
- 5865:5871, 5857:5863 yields 1964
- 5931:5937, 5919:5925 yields 1967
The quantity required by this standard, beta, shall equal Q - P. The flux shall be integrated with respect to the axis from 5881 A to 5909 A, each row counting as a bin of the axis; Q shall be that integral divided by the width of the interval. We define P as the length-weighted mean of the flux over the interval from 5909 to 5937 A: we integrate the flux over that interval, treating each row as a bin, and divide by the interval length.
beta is -2.6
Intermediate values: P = 19.8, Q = 17.1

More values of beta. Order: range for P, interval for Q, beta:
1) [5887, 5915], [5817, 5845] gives 3.4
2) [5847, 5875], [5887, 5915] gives -2.3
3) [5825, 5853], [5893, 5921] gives -2.6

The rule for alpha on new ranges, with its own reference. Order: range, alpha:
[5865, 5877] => 5874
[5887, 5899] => 5898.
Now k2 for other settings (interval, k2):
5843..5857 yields 5844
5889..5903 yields 5900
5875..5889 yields 5880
